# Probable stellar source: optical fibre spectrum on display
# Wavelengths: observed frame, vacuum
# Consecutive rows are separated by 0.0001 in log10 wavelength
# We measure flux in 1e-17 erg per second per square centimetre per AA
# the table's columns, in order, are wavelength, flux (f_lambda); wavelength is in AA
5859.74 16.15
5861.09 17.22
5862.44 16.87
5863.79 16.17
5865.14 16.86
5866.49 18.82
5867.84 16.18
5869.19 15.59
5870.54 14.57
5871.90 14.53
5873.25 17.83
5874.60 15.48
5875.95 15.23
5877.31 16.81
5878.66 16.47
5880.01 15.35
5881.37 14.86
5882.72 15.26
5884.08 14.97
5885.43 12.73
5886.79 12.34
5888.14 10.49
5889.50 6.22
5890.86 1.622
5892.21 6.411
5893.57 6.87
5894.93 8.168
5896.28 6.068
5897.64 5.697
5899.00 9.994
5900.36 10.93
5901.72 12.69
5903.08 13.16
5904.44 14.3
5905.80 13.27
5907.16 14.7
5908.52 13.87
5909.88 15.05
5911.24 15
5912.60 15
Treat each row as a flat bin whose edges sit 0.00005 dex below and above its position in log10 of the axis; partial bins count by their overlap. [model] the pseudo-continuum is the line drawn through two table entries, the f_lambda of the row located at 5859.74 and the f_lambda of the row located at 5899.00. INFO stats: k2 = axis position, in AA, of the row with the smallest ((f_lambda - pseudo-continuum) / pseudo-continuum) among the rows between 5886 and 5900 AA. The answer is 5890.86 AA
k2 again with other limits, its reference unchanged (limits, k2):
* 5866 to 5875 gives 5870.54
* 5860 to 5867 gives 5863.79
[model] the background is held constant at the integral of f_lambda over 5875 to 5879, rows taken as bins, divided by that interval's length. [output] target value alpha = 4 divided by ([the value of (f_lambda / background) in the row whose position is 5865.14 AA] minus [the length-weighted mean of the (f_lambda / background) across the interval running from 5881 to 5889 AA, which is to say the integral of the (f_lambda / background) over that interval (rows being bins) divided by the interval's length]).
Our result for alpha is 18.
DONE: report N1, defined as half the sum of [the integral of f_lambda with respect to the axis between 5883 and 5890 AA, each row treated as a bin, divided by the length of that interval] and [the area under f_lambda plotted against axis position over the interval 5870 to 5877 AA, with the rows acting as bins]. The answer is 60.4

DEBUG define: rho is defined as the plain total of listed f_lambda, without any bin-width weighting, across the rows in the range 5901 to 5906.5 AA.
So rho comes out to 53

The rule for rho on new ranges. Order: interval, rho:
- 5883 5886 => 28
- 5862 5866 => 50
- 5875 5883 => 94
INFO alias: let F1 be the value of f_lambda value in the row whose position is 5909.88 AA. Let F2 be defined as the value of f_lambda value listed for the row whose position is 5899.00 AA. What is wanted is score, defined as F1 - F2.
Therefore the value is 5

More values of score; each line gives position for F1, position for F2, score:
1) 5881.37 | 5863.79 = -1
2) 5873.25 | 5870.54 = 3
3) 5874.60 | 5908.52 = 2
